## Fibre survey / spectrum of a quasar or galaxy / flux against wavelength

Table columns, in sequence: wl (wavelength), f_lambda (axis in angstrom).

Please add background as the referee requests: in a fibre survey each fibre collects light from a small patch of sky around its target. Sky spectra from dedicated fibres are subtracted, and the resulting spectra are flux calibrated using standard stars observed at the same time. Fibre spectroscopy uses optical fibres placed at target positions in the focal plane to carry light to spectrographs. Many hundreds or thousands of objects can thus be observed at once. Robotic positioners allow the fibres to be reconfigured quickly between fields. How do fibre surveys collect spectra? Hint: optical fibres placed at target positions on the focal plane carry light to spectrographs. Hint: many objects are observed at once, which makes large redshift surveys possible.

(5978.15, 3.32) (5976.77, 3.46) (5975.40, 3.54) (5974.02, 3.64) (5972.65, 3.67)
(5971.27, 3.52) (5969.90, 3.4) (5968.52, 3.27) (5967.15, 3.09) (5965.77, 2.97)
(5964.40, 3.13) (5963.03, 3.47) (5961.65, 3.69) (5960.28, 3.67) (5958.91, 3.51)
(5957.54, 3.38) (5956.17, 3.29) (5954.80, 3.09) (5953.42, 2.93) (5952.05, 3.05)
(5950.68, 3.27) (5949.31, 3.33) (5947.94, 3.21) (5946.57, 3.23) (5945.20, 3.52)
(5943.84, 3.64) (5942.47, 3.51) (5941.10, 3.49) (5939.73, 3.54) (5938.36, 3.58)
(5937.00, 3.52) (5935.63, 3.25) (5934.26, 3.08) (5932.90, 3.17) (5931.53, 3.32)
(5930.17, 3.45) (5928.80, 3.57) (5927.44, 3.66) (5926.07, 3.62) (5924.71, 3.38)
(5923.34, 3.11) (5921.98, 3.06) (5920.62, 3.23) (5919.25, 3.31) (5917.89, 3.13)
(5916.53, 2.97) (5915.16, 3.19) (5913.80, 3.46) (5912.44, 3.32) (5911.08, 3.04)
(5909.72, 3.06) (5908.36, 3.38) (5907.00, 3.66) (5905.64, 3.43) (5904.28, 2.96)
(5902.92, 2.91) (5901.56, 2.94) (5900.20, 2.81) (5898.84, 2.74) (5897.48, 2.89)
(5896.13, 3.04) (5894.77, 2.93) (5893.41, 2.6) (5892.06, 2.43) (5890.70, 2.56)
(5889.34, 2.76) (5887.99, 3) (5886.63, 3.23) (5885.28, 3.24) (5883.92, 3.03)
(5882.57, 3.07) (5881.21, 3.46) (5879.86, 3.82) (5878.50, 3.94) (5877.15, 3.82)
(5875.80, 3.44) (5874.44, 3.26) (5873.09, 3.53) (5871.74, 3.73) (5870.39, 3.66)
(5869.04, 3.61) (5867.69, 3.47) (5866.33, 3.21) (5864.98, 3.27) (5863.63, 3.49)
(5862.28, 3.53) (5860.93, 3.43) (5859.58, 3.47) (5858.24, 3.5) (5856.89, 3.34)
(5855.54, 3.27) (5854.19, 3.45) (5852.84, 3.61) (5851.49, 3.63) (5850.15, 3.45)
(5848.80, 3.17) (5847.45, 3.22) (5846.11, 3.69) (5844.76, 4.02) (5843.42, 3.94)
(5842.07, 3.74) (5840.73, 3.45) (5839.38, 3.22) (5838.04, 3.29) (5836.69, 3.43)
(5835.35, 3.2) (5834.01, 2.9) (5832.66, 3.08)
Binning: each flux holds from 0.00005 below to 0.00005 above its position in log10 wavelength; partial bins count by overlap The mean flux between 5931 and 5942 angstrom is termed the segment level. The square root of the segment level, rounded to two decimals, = 1.84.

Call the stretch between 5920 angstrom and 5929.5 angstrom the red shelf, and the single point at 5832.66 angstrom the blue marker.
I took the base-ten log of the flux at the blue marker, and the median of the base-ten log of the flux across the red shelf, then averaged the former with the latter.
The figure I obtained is 0.509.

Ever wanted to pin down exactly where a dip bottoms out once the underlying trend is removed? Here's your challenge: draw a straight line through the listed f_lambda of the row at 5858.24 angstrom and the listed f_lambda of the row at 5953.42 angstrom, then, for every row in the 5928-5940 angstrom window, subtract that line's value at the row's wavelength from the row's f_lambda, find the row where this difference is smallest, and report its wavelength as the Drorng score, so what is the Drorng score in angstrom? 5934.26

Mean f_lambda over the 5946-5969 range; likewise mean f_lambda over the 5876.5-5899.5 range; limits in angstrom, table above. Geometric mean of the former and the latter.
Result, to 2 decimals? 3.18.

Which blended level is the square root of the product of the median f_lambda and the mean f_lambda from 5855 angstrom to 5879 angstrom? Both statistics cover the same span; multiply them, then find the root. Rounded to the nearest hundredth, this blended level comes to 3.49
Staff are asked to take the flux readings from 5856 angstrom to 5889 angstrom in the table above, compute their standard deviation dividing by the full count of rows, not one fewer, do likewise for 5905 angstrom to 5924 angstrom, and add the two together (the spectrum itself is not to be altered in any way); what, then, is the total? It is 0.43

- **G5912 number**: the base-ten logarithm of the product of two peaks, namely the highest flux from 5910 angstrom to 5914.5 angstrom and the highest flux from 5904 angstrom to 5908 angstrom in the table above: 1.10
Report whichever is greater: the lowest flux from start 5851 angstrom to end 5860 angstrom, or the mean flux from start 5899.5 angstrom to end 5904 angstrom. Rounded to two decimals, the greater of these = 3.27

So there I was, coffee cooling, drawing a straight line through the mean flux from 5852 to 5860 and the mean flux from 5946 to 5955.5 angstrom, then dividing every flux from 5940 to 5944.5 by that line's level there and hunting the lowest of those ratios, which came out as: 1.10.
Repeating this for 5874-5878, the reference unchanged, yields 0.96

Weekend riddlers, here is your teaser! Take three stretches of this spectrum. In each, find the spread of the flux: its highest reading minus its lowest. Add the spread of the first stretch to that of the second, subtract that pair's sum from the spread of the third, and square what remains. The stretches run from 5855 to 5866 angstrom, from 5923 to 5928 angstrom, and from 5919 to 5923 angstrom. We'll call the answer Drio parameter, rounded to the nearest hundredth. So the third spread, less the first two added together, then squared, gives 0.31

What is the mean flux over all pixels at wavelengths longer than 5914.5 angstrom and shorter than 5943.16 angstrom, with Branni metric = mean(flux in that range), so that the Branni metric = 3.34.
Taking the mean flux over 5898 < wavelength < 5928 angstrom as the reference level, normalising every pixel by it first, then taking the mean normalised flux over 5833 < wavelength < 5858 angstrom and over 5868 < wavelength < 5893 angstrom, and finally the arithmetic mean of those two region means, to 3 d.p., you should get 1.056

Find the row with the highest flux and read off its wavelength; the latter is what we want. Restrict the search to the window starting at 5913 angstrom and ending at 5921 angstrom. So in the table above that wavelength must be 5913.80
